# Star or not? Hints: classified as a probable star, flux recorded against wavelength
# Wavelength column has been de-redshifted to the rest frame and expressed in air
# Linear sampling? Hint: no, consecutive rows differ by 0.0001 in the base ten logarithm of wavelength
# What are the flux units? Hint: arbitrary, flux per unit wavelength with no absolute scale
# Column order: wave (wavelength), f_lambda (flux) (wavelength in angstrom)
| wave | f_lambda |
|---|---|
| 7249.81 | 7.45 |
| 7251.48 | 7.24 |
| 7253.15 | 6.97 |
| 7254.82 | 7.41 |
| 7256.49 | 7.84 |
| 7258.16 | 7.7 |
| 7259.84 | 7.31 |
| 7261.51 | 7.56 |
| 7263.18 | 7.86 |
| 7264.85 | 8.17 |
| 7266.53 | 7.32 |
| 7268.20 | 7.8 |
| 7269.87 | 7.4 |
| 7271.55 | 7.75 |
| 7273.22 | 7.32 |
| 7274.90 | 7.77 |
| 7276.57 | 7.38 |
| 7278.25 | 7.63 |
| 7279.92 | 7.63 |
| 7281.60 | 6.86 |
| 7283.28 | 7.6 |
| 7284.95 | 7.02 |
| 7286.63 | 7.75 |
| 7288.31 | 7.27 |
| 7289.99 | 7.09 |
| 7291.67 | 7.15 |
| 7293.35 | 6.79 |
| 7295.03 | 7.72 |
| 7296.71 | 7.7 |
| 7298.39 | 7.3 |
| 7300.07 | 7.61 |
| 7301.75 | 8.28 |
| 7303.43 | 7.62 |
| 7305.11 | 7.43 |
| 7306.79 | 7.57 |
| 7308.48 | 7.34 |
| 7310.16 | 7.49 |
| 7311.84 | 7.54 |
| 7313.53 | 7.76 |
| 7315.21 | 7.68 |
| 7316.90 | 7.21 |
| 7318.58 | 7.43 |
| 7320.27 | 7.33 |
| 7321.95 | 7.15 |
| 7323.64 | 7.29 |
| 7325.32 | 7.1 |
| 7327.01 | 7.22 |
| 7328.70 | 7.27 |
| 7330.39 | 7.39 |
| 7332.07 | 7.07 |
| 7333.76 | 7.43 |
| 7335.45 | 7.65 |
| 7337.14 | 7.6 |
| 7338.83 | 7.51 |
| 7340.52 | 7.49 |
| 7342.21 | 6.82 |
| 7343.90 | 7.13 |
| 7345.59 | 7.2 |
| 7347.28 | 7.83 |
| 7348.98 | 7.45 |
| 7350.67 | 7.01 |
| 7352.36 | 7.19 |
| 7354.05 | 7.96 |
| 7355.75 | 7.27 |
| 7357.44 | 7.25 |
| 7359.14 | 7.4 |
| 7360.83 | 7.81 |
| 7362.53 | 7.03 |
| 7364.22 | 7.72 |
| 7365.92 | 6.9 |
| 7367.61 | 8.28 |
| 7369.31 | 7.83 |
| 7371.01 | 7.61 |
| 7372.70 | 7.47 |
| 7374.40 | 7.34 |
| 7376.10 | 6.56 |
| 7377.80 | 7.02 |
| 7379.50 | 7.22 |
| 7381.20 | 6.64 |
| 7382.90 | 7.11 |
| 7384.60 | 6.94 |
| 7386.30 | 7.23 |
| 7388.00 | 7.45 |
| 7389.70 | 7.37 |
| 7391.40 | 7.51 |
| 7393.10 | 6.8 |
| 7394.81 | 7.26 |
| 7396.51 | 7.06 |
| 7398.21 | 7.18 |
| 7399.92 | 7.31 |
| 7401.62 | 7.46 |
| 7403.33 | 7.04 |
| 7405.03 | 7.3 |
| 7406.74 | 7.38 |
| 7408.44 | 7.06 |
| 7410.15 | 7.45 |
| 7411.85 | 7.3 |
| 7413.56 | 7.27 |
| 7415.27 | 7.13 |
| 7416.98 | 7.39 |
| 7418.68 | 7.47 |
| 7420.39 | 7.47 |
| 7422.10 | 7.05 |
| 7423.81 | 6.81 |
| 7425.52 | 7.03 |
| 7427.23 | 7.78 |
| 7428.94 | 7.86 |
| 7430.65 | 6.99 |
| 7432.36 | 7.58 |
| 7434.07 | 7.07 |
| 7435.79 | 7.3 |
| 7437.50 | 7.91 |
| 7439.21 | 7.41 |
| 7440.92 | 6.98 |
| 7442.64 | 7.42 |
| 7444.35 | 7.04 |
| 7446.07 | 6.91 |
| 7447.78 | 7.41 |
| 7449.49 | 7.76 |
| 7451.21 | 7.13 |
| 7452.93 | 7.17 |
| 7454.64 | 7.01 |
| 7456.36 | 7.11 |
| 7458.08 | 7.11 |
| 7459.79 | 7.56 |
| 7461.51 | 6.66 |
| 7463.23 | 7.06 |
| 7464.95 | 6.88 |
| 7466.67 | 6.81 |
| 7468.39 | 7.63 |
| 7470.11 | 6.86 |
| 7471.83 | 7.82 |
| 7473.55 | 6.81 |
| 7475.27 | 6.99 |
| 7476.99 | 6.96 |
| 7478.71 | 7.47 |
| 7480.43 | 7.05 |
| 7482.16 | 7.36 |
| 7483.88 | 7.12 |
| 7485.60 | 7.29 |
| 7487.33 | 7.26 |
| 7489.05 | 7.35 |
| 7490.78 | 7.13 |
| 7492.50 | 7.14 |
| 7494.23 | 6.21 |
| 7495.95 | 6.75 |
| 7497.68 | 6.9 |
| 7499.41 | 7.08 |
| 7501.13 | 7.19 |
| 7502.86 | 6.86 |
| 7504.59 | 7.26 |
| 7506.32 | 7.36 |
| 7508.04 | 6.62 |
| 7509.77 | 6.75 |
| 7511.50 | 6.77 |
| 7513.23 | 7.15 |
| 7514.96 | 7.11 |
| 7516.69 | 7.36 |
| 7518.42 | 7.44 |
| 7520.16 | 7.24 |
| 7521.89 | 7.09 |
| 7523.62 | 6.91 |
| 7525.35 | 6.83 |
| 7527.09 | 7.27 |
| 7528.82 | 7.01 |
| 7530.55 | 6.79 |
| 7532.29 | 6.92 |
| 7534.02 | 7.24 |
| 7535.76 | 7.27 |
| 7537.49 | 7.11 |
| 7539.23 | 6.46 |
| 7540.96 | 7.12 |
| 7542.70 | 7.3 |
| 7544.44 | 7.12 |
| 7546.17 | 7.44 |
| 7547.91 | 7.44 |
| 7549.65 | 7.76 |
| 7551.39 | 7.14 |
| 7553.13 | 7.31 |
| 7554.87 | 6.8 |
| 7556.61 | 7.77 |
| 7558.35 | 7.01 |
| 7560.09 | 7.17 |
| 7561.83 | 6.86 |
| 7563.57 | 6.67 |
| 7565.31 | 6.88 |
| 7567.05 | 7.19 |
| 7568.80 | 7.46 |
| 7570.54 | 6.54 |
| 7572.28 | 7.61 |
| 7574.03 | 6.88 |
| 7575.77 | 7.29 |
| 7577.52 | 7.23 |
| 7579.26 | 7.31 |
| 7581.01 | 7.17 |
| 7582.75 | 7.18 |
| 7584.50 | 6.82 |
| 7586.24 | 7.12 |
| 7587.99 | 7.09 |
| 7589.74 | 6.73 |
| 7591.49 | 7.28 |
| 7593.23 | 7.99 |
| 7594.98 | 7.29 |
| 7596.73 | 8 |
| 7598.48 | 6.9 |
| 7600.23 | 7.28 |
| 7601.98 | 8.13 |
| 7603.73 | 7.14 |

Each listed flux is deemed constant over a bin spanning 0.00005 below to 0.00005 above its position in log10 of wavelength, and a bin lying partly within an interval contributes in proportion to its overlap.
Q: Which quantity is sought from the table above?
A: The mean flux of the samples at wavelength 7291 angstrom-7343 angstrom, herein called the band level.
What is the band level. 7.42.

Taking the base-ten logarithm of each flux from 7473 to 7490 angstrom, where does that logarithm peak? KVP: 7478.71 angstrom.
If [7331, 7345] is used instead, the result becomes 7335.45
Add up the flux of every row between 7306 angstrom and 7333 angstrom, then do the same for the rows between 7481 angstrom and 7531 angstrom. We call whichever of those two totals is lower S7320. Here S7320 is 118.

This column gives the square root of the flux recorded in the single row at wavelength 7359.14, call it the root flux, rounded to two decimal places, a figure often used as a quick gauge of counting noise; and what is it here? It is 2.72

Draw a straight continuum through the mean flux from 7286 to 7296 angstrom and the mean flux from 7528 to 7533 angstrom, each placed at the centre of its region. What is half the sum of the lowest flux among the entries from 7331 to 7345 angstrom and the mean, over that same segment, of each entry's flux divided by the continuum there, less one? 3.42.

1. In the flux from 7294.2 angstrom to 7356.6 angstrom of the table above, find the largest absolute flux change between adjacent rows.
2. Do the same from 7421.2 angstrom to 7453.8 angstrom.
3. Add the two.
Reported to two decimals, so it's 1.64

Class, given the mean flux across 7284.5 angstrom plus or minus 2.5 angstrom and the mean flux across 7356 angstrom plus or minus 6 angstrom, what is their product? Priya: 55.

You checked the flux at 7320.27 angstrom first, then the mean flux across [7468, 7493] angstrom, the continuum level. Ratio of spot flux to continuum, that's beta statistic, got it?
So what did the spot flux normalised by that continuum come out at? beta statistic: 1.02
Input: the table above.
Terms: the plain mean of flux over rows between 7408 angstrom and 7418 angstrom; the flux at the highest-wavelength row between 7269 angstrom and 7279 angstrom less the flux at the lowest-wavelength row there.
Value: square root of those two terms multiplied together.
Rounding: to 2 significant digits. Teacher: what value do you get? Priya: 1.3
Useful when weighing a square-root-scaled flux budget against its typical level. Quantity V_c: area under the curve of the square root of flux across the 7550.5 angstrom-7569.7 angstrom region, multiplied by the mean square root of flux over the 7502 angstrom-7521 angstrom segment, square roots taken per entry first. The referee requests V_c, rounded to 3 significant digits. 136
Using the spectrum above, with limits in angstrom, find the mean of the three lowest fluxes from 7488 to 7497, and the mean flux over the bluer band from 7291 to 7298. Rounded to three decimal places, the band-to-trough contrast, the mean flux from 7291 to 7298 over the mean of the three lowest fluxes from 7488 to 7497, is 1.096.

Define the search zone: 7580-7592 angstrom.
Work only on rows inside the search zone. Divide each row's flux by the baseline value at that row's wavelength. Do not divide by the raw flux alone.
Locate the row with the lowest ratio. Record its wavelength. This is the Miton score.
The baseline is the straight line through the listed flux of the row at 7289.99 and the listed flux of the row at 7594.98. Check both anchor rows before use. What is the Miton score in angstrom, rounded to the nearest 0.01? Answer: 7589.74 angstrom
